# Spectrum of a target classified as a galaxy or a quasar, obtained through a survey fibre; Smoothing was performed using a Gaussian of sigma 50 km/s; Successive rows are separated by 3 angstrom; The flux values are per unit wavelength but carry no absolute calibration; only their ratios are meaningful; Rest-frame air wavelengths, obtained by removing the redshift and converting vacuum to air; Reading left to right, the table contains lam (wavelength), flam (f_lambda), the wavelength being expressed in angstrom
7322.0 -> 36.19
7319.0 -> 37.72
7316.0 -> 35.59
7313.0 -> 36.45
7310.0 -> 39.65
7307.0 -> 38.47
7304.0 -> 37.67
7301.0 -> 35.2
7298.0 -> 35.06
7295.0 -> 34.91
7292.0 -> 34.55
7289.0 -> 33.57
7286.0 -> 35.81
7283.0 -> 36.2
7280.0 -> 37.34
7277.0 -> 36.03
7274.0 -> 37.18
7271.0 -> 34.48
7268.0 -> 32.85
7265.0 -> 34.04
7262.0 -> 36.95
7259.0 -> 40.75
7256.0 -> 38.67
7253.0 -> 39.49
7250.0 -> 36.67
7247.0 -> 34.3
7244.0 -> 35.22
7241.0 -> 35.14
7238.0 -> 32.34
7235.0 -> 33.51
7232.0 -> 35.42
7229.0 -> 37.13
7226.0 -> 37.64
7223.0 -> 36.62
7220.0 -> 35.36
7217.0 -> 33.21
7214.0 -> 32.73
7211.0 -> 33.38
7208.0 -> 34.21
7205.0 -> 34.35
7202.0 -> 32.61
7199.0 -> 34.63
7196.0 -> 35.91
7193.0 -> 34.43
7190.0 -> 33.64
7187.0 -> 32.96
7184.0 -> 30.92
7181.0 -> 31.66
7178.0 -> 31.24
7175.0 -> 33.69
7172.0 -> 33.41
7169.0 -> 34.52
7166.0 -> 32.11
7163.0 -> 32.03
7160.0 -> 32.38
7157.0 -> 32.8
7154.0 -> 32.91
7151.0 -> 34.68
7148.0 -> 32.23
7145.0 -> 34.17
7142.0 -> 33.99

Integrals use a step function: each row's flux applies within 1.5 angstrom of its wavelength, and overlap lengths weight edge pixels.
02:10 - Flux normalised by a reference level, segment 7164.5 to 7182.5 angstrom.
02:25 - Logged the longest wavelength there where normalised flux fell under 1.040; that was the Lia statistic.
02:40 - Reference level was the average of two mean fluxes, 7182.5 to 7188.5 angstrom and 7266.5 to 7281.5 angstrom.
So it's 7181.0 angstrom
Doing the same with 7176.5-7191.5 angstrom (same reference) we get 7190.0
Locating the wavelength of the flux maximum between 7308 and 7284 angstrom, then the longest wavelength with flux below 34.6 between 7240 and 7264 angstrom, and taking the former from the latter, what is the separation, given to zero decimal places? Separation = -60 angstrom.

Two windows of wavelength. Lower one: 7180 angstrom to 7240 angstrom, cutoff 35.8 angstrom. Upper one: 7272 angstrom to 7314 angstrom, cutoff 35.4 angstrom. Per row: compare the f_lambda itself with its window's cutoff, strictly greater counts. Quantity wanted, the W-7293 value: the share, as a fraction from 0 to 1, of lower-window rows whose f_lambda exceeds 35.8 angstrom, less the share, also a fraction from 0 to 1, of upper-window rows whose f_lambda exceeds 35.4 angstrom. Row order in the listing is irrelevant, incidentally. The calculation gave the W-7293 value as -0.44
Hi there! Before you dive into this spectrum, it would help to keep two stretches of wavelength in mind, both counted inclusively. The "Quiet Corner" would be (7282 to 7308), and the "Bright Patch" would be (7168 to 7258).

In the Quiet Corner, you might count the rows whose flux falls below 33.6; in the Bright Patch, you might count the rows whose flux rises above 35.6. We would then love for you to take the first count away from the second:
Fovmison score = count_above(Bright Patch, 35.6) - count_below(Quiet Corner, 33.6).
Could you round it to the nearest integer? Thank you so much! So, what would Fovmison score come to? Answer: 6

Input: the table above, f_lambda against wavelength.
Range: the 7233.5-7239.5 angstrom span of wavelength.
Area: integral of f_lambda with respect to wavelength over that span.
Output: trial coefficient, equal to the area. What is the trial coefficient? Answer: 198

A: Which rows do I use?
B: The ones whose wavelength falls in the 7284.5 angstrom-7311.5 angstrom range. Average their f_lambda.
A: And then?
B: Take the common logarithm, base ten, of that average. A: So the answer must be 1.557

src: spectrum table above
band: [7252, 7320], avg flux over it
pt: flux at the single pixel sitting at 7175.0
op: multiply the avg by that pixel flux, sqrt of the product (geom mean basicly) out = 35.0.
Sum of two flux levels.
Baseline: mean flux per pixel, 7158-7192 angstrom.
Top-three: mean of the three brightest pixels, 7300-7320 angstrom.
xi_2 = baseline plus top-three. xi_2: 71.2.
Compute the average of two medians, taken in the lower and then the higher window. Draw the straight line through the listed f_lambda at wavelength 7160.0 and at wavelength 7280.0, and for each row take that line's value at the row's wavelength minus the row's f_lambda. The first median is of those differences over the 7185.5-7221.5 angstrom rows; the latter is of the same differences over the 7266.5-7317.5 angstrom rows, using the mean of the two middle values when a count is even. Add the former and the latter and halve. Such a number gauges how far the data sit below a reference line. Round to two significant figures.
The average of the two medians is 1.2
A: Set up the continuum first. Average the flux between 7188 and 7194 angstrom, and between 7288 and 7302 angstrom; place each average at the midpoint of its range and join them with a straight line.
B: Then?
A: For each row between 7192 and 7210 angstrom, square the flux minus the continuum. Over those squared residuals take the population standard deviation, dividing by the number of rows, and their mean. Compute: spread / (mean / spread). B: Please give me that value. 1.7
